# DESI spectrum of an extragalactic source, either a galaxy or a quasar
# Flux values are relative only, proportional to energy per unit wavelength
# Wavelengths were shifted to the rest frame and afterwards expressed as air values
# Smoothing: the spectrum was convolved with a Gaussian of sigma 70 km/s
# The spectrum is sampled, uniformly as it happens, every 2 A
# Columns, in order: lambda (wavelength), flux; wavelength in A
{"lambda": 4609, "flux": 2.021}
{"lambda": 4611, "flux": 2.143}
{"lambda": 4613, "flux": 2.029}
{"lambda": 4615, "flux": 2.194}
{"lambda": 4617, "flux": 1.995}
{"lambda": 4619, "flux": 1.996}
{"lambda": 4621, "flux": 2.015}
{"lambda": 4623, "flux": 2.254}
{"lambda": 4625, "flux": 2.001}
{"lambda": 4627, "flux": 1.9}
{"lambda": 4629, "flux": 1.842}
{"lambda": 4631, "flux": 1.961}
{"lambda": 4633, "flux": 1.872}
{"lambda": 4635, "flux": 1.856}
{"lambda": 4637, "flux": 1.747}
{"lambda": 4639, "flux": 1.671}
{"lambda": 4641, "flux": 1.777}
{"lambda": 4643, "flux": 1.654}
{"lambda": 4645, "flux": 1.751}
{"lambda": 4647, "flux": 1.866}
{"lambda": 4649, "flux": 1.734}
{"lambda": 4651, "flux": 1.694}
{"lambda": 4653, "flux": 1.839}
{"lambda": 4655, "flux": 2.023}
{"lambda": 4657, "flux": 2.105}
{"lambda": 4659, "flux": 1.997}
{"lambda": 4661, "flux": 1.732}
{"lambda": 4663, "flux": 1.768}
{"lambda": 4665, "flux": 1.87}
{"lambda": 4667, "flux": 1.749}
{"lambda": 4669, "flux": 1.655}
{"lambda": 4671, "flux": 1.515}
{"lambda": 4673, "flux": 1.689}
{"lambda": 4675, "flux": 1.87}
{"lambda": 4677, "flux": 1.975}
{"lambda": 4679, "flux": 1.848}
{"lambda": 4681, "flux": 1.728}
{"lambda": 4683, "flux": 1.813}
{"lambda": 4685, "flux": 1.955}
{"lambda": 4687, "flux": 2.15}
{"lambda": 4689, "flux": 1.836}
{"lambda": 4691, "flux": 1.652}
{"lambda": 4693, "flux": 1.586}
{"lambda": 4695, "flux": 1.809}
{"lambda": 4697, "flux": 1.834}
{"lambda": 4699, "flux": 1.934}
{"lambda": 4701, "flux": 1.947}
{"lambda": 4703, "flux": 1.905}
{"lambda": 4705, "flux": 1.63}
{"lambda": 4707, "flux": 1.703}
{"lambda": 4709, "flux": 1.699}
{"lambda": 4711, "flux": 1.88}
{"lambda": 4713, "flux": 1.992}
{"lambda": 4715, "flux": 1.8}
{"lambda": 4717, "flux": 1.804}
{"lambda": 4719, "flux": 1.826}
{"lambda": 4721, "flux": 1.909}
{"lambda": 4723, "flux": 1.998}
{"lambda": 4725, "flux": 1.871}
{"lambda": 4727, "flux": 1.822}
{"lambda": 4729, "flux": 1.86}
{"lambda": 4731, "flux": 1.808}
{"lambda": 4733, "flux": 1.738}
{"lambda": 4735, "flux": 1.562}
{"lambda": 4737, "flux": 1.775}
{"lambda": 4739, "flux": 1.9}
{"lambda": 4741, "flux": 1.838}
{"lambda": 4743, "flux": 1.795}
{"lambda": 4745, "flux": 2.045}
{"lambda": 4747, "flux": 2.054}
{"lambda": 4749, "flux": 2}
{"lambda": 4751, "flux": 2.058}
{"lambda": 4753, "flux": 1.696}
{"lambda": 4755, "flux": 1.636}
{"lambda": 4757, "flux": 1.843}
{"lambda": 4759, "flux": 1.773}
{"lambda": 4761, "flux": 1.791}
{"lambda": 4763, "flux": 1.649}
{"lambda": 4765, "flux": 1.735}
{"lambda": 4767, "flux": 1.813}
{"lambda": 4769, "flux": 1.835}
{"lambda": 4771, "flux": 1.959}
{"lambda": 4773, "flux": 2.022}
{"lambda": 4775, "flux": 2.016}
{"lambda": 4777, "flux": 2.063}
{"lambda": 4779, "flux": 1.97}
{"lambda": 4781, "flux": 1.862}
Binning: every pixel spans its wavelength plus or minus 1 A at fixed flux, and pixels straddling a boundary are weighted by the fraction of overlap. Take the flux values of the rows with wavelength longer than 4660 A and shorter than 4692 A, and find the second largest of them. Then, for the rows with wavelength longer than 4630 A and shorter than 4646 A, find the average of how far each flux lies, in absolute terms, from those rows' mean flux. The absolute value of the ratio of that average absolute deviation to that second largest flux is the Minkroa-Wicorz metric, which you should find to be 0.042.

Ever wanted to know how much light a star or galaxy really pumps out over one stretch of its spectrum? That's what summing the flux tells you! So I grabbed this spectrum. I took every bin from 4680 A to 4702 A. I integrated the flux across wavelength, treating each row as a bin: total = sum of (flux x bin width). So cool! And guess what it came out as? 40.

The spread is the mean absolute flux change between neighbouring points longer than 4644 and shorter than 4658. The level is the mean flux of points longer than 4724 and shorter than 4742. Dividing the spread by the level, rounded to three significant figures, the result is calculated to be 0.0647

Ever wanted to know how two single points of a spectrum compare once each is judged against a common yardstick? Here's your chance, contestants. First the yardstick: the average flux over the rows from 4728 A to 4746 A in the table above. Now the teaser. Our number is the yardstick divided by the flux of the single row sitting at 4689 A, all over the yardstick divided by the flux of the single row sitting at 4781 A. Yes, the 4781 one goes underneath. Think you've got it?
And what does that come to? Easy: 1.01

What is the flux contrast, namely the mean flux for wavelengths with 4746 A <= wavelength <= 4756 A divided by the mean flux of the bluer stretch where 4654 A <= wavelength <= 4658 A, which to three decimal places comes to 0.915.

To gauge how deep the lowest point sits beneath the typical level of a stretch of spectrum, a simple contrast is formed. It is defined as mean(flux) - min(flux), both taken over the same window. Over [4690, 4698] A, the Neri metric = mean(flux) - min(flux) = 0.134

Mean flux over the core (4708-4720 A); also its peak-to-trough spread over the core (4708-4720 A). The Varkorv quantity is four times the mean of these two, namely 4.25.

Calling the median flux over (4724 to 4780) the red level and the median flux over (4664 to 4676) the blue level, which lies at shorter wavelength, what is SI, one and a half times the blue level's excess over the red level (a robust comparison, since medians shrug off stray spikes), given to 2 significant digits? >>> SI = -0.18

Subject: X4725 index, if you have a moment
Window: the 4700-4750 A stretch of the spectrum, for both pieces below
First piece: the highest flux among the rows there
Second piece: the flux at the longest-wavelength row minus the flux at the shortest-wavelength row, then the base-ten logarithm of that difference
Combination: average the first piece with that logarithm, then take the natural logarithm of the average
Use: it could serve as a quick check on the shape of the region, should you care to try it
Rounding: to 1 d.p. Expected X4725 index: -0.9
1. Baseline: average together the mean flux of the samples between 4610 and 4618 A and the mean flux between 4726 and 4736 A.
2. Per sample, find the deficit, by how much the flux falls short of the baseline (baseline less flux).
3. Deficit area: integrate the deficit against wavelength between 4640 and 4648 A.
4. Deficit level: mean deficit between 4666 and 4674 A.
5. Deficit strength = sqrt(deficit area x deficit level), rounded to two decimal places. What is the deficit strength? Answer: 0.59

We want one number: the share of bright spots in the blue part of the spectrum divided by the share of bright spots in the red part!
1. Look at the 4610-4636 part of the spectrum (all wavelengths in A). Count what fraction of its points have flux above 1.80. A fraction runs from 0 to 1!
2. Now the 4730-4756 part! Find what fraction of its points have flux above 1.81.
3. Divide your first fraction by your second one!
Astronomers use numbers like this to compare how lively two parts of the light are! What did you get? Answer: 2.2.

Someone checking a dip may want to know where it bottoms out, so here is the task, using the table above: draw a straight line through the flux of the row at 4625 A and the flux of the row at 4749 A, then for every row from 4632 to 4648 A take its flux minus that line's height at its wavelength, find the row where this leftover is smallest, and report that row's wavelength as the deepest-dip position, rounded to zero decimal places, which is 4643 A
